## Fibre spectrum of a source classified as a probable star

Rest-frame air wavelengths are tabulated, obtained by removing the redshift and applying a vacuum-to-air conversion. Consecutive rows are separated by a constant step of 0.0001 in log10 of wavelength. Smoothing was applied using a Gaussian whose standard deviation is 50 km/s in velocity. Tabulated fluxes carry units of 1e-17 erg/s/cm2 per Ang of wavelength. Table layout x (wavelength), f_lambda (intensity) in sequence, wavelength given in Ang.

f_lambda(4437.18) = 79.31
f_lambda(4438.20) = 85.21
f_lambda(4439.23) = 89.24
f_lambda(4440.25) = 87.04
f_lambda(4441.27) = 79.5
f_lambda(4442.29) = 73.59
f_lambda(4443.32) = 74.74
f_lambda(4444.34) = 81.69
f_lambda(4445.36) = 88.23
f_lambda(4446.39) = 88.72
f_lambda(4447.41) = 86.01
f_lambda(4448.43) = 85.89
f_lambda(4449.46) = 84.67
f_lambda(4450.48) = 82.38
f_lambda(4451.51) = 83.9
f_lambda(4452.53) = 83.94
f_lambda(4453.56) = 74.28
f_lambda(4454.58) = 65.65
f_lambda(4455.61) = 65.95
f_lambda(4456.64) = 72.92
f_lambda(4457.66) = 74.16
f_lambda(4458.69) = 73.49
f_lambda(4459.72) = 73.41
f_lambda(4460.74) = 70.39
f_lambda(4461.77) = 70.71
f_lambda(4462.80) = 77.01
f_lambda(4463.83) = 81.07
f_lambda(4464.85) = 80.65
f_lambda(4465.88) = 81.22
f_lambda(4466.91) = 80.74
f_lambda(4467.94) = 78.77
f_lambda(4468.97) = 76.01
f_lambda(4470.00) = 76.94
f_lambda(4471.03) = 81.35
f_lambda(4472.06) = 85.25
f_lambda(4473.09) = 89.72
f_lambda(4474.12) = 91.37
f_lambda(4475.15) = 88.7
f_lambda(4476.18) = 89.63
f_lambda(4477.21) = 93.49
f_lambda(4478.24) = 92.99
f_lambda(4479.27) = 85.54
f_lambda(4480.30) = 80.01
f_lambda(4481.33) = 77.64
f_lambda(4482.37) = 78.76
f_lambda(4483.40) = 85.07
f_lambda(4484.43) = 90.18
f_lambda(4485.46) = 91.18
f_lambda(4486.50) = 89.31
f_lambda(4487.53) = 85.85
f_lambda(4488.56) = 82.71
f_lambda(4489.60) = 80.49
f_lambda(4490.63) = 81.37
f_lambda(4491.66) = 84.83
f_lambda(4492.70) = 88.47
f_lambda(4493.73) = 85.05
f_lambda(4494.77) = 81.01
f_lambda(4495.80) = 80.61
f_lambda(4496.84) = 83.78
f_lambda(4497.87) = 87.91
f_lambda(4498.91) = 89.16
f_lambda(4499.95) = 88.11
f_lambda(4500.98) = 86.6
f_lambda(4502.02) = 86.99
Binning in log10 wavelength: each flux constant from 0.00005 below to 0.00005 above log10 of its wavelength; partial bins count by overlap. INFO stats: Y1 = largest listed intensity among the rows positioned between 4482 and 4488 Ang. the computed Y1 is 91.18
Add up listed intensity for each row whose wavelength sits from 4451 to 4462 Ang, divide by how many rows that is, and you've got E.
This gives 73.5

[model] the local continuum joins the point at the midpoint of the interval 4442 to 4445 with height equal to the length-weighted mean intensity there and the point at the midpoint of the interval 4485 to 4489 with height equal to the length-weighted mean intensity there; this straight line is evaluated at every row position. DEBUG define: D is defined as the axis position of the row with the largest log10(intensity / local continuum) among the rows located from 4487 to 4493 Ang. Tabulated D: 4492.70 Ang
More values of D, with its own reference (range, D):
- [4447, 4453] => 4447.41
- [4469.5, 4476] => 4474.12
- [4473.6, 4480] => 4477.21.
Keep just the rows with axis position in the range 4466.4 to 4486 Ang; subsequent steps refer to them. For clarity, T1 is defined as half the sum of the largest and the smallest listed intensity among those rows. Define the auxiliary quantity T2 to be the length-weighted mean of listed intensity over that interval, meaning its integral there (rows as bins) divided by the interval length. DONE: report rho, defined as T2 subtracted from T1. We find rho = -0.1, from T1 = 85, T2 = 85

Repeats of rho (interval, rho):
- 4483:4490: -0.7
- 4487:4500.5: 0.2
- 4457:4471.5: -0.9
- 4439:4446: -0.4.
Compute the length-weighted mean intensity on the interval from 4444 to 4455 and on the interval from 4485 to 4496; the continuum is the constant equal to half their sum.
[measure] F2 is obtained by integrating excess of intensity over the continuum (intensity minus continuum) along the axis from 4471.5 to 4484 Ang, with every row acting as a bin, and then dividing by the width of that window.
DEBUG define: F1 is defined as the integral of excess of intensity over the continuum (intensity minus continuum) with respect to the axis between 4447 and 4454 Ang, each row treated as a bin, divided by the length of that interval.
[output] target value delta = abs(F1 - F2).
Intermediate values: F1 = -0.5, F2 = 3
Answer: 3.5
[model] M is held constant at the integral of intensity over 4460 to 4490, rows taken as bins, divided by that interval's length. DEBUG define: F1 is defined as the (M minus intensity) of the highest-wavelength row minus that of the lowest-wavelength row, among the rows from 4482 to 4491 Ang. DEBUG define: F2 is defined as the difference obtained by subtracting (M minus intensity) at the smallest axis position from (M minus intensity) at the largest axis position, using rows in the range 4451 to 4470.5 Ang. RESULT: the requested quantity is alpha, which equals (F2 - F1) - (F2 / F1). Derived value 12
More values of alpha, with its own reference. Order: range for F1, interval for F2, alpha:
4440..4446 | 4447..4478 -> -13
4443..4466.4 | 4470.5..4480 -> 2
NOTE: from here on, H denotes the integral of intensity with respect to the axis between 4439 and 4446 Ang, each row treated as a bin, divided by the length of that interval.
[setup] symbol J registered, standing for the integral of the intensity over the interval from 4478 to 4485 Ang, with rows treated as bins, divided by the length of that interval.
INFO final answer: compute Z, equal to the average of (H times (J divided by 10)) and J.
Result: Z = 386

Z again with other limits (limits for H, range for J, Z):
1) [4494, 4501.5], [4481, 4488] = 408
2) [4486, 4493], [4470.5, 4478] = 419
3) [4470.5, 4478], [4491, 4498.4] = 417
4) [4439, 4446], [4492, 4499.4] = 391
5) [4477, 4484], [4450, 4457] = 357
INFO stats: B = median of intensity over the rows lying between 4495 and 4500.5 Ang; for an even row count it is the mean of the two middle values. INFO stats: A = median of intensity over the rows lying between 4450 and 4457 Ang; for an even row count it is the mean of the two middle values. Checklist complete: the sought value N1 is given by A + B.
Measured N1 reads 162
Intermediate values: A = 74.3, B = 88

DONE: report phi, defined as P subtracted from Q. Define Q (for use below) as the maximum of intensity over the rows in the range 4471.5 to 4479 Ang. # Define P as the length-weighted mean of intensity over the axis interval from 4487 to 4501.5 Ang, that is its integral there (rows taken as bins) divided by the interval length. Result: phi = 9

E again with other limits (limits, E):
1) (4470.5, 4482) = 86.9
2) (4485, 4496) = 84.6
